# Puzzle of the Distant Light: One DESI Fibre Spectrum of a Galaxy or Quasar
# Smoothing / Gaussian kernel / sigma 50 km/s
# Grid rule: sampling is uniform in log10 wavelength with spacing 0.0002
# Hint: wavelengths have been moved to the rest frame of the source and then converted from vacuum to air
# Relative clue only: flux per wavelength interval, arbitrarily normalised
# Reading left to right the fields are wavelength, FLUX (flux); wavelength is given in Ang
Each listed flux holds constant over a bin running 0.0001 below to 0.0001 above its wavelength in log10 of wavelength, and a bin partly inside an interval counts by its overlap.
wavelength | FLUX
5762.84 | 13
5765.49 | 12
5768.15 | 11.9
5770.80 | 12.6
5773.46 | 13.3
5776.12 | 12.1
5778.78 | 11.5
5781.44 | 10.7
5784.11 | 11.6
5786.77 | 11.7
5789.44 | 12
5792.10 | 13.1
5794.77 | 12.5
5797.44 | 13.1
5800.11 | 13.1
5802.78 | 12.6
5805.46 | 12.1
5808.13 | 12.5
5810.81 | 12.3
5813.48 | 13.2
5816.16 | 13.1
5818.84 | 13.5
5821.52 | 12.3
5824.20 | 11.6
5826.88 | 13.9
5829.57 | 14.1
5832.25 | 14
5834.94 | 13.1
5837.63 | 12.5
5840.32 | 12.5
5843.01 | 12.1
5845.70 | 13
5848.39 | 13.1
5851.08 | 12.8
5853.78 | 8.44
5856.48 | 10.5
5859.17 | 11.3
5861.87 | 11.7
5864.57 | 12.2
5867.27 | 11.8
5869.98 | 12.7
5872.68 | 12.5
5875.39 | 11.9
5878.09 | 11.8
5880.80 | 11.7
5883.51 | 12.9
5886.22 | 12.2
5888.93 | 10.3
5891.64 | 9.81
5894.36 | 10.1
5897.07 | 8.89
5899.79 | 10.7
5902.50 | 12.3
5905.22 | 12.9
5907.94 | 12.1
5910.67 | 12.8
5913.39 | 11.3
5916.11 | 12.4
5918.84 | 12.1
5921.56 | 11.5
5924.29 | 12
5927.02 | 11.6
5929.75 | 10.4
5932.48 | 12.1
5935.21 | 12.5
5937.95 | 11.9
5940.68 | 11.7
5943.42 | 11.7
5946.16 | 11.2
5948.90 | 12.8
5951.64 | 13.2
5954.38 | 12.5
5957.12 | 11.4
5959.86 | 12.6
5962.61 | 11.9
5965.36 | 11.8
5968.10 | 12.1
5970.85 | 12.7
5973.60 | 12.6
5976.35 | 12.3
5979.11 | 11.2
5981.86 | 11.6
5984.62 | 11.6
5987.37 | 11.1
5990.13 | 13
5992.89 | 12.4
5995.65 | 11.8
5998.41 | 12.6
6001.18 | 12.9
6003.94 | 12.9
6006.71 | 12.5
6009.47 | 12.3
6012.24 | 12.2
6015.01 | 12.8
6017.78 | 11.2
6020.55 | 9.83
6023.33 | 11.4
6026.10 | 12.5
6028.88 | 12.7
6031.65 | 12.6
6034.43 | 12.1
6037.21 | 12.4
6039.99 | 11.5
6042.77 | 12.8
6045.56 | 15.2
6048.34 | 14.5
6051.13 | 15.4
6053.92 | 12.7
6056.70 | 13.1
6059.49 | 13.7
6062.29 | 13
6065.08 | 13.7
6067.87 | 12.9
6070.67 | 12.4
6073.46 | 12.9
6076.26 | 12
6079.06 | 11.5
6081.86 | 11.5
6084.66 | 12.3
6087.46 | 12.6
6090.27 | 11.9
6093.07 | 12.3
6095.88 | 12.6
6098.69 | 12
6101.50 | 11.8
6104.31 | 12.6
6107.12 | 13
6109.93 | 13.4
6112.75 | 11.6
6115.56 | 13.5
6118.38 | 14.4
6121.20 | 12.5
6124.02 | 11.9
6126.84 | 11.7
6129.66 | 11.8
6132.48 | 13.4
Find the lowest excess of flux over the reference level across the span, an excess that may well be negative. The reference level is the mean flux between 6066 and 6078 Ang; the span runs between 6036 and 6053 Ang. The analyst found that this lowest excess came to -1.1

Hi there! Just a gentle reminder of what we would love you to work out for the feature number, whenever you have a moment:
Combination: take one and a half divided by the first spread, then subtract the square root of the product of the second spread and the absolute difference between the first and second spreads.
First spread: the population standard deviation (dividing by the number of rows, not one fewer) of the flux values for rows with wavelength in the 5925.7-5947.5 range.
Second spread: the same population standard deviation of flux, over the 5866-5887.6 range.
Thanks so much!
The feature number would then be 2.3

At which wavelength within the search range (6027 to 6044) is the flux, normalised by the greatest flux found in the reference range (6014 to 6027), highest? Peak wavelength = 6042.77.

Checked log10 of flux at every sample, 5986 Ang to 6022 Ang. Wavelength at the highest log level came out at 5990.13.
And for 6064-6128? 6118.38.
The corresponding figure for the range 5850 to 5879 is 5851.08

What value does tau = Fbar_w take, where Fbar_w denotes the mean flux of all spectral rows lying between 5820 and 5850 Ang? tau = 12.9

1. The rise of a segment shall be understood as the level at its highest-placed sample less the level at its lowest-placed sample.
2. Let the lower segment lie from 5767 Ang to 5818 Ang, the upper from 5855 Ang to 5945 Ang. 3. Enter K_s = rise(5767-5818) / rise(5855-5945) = 1.0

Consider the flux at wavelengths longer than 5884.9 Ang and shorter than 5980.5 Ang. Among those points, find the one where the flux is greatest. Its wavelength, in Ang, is 5951.64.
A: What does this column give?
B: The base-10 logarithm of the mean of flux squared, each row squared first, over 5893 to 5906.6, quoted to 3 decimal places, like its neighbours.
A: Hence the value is 2.089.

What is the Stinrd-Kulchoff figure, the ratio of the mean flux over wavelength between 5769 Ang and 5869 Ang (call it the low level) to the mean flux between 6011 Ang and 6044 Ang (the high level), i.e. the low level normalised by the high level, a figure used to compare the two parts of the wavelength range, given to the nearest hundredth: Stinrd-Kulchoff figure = 1.03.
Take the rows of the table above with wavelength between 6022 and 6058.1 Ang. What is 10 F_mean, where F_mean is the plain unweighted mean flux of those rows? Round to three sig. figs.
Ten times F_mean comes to 130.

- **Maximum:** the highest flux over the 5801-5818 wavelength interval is 13.2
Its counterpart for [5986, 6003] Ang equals 13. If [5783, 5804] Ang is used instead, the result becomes 13.1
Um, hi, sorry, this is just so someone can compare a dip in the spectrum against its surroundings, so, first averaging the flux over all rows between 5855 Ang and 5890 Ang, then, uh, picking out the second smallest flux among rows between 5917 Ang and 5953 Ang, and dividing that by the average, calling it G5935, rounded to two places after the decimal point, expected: 0.95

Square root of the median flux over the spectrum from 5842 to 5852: 3.59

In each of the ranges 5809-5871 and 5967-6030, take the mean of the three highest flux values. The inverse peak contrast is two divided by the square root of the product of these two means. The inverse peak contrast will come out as 0.149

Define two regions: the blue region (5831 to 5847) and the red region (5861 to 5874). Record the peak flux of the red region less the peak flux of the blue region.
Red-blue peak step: -1.3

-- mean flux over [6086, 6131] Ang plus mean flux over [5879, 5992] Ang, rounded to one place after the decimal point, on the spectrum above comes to 24.3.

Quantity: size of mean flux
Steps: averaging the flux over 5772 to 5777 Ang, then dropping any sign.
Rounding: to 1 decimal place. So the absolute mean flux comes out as 12.7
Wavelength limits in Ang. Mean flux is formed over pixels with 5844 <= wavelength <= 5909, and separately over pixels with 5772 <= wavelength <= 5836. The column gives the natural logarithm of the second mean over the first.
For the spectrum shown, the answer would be 0.087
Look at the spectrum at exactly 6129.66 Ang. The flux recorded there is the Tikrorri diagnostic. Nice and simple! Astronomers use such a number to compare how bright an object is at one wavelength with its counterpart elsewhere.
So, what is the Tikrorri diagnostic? 11.8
